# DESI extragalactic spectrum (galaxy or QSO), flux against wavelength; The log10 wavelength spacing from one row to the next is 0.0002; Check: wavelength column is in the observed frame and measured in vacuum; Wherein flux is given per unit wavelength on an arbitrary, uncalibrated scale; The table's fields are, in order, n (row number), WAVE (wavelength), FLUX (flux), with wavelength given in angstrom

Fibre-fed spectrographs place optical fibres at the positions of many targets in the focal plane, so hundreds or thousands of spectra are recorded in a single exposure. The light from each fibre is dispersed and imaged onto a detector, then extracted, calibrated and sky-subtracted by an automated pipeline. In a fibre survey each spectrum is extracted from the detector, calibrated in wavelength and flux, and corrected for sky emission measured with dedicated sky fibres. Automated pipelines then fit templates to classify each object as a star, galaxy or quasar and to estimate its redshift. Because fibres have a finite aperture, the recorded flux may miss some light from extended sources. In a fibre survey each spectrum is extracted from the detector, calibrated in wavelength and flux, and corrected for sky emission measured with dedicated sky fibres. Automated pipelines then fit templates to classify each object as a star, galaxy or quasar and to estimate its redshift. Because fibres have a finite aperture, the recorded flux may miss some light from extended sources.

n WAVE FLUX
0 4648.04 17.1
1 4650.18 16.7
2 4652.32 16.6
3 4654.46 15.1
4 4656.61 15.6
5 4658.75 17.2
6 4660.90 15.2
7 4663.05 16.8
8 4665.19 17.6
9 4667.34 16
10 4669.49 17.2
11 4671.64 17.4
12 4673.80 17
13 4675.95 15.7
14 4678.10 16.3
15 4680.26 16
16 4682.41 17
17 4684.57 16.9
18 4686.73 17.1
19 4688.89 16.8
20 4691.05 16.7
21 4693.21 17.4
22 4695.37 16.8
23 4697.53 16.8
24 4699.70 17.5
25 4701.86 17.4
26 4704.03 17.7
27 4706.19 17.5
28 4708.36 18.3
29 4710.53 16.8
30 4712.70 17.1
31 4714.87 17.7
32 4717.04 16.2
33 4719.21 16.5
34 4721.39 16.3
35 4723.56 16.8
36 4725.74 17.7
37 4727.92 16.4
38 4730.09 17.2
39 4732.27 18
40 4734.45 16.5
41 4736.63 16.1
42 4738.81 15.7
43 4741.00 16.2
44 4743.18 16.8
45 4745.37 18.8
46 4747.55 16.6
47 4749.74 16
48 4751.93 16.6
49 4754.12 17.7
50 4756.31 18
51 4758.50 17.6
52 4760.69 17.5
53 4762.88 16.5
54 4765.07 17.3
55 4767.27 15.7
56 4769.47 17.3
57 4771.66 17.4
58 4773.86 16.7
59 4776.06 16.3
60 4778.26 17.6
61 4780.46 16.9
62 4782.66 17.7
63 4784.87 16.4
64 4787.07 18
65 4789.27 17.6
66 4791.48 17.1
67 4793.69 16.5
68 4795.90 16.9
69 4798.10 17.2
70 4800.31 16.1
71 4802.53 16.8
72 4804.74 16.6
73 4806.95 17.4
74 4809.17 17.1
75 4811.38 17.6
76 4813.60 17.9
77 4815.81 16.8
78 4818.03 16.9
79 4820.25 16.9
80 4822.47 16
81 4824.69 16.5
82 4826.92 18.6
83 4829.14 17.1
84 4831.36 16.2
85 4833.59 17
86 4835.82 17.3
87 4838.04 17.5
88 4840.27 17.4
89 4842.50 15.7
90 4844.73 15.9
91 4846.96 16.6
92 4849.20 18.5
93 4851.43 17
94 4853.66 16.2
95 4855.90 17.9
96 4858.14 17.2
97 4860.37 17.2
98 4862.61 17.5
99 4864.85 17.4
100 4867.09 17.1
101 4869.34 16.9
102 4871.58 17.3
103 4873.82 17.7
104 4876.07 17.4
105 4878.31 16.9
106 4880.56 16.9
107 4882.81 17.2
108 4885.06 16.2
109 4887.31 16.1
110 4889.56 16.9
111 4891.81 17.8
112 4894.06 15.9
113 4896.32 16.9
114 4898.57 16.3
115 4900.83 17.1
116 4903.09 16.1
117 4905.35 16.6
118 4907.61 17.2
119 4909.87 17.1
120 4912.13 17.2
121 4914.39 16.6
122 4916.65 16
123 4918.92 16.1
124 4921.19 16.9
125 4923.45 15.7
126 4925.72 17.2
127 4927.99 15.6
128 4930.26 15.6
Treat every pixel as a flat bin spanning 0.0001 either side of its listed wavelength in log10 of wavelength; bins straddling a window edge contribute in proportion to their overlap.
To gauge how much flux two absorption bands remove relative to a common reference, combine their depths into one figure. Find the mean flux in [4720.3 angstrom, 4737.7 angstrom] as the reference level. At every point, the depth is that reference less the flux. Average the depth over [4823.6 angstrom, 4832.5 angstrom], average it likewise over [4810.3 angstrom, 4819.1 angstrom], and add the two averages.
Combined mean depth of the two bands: -0.65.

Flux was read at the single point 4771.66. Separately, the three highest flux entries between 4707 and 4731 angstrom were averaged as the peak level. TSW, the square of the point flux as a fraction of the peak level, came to 0.94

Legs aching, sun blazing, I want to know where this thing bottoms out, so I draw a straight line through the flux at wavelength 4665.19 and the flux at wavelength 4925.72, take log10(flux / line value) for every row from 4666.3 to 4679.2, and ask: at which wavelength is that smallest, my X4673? 4675.95 angstrom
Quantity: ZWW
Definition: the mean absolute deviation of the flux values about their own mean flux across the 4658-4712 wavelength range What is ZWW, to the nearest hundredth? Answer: 0.50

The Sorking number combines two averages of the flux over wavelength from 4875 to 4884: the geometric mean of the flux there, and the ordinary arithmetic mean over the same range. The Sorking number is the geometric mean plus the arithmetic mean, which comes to 34.2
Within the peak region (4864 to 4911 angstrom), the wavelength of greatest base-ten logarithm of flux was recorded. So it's 4891.81 angstrom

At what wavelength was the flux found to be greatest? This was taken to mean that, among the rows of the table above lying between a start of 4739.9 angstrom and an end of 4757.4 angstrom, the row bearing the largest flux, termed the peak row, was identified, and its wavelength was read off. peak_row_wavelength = 4745.37 angstrom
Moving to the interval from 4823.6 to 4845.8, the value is 4826.92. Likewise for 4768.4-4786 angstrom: 4782.66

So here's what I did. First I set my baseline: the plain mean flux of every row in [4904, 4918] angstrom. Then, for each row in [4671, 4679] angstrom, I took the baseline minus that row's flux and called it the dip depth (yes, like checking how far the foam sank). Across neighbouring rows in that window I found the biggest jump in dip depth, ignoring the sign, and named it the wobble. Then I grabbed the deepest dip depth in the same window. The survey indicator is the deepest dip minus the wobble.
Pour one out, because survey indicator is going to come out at -0.2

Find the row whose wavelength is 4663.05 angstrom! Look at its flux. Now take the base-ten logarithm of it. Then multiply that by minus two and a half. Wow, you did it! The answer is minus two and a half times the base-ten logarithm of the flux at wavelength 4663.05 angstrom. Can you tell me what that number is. -3.06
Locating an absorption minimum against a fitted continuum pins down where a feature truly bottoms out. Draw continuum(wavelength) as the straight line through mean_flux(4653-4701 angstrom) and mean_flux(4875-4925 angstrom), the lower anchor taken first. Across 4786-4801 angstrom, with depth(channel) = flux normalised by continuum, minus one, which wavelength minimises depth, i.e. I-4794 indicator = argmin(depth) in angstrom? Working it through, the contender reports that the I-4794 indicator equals 4800.31 angstrom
